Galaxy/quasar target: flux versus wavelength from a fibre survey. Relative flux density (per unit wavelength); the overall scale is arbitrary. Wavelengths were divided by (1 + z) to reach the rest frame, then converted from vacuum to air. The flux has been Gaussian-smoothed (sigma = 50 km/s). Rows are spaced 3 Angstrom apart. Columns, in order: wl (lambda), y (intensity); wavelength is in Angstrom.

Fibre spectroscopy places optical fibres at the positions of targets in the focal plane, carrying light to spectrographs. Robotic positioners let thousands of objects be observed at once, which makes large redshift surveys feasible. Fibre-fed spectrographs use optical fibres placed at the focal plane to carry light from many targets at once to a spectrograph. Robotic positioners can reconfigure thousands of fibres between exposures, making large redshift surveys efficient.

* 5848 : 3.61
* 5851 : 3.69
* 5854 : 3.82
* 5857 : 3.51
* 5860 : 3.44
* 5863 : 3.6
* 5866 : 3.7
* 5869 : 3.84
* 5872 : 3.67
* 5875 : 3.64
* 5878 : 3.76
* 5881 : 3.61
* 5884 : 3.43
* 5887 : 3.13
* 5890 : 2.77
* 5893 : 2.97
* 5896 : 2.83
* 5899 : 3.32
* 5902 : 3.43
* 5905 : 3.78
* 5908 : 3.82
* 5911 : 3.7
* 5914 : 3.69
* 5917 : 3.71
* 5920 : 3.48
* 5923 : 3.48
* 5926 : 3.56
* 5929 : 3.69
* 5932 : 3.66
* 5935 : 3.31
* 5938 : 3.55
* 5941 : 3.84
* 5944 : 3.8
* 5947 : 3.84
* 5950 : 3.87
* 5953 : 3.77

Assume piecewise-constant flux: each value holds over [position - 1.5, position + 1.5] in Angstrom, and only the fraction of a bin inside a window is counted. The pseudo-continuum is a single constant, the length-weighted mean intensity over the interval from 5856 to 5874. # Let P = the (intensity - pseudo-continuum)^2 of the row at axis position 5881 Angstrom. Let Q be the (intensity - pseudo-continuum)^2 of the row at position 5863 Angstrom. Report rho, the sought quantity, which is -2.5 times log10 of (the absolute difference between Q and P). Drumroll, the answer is 8.24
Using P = 0.00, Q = 0.001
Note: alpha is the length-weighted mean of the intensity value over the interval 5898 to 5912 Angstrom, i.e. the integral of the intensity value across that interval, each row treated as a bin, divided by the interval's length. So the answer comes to 3.62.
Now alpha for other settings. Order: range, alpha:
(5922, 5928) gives 3.54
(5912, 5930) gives 3.60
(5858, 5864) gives 3.51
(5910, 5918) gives 3.70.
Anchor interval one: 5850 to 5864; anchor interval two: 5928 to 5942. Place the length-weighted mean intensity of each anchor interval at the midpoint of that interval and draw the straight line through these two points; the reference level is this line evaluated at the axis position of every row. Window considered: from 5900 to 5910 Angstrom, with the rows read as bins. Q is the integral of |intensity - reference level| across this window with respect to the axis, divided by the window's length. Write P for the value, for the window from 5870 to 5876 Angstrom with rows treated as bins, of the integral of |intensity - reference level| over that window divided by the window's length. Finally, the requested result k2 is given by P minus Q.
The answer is -0.13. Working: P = 0.06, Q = 0.19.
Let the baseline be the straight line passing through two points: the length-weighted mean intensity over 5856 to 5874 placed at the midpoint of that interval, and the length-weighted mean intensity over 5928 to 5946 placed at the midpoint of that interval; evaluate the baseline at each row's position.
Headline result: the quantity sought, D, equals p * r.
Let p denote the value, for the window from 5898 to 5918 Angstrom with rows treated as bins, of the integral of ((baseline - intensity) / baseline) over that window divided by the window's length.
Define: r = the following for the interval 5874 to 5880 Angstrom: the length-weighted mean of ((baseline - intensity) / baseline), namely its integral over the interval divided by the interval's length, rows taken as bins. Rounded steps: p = -0.001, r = -0.02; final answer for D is 0.0000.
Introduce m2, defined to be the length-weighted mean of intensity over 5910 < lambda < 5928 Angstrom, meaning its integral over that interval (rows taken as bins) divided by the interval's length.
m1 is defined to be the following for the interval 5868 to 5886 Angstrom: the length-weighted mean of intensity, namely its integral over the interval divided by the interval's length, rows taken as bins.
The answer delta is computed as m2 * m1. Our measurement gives 13.1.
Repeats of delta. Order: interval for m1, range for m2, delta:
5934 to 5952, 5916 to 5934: 13.3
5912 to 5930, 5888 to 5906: 11.4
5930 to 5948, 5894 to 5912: 12.7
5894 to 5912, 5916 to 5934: 12.4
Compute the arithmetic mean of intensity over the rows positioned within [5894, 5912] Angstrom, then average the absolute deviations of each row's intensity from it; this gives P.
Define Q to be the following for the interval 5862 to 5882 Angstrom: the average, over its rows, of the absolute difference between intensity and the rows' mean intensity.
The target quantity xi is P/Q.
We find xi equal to 4.3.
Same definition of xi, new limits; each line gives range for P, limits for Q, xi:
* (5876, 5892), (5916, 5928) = 4.0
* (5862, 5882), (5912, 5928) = 0.7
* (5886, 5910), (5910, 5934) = 3.9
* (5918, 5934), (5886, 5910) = 0.2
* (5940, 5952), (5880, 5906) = 0.1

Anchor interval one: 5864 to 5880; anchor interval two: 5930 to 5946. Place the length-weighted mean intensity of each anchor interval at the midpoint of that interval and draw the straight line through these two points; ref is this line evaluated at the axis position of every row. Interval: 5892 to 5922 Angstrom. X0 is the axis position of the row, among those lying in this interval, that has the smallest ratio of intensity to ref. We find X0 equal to 5896 Angstrom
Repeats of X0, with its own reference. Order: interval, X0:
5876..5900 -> 5890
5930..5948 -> 5935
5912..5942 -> 5935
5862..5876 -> 5863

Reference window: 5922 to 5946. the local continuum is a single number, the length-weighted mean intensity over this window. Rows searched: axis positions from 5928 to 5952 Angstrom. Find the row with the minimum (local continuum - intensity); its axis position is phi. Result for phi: 5950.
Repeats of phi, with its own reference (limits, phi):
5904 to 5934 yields 5908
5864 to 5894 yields 5869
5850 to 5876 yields 5869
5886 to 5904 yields 5902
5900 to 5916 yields 5908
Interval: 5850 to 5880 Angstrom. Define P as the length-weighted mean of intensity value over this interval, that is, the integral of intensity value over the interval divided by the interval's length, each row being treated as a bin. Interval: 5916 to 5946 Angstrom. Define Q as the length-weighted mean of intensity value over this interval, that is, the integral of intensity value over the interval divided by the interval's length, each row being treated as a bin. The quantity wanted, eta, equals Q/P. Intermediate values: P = 3.67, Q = 3.61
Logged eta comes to 0.98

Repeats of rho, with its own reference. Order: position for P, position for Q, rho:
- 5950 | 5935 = 3.36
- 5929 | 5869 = 3.48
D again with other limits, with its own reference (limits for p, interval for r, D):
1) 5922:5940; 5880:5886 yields 0.0011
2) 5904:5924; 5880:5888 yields -0.0005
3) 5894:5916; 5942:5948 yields -0.0018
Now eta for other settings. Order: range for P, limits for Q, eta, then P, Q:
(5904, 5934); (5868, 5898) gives 0.92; 3.65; 3.36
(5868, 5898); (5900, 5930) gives 1.08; 3.36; 3.63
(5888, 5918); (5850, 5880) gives 1.08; 3.39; 3.67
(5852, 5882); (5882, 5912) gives 0.91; 3.66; 3.32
